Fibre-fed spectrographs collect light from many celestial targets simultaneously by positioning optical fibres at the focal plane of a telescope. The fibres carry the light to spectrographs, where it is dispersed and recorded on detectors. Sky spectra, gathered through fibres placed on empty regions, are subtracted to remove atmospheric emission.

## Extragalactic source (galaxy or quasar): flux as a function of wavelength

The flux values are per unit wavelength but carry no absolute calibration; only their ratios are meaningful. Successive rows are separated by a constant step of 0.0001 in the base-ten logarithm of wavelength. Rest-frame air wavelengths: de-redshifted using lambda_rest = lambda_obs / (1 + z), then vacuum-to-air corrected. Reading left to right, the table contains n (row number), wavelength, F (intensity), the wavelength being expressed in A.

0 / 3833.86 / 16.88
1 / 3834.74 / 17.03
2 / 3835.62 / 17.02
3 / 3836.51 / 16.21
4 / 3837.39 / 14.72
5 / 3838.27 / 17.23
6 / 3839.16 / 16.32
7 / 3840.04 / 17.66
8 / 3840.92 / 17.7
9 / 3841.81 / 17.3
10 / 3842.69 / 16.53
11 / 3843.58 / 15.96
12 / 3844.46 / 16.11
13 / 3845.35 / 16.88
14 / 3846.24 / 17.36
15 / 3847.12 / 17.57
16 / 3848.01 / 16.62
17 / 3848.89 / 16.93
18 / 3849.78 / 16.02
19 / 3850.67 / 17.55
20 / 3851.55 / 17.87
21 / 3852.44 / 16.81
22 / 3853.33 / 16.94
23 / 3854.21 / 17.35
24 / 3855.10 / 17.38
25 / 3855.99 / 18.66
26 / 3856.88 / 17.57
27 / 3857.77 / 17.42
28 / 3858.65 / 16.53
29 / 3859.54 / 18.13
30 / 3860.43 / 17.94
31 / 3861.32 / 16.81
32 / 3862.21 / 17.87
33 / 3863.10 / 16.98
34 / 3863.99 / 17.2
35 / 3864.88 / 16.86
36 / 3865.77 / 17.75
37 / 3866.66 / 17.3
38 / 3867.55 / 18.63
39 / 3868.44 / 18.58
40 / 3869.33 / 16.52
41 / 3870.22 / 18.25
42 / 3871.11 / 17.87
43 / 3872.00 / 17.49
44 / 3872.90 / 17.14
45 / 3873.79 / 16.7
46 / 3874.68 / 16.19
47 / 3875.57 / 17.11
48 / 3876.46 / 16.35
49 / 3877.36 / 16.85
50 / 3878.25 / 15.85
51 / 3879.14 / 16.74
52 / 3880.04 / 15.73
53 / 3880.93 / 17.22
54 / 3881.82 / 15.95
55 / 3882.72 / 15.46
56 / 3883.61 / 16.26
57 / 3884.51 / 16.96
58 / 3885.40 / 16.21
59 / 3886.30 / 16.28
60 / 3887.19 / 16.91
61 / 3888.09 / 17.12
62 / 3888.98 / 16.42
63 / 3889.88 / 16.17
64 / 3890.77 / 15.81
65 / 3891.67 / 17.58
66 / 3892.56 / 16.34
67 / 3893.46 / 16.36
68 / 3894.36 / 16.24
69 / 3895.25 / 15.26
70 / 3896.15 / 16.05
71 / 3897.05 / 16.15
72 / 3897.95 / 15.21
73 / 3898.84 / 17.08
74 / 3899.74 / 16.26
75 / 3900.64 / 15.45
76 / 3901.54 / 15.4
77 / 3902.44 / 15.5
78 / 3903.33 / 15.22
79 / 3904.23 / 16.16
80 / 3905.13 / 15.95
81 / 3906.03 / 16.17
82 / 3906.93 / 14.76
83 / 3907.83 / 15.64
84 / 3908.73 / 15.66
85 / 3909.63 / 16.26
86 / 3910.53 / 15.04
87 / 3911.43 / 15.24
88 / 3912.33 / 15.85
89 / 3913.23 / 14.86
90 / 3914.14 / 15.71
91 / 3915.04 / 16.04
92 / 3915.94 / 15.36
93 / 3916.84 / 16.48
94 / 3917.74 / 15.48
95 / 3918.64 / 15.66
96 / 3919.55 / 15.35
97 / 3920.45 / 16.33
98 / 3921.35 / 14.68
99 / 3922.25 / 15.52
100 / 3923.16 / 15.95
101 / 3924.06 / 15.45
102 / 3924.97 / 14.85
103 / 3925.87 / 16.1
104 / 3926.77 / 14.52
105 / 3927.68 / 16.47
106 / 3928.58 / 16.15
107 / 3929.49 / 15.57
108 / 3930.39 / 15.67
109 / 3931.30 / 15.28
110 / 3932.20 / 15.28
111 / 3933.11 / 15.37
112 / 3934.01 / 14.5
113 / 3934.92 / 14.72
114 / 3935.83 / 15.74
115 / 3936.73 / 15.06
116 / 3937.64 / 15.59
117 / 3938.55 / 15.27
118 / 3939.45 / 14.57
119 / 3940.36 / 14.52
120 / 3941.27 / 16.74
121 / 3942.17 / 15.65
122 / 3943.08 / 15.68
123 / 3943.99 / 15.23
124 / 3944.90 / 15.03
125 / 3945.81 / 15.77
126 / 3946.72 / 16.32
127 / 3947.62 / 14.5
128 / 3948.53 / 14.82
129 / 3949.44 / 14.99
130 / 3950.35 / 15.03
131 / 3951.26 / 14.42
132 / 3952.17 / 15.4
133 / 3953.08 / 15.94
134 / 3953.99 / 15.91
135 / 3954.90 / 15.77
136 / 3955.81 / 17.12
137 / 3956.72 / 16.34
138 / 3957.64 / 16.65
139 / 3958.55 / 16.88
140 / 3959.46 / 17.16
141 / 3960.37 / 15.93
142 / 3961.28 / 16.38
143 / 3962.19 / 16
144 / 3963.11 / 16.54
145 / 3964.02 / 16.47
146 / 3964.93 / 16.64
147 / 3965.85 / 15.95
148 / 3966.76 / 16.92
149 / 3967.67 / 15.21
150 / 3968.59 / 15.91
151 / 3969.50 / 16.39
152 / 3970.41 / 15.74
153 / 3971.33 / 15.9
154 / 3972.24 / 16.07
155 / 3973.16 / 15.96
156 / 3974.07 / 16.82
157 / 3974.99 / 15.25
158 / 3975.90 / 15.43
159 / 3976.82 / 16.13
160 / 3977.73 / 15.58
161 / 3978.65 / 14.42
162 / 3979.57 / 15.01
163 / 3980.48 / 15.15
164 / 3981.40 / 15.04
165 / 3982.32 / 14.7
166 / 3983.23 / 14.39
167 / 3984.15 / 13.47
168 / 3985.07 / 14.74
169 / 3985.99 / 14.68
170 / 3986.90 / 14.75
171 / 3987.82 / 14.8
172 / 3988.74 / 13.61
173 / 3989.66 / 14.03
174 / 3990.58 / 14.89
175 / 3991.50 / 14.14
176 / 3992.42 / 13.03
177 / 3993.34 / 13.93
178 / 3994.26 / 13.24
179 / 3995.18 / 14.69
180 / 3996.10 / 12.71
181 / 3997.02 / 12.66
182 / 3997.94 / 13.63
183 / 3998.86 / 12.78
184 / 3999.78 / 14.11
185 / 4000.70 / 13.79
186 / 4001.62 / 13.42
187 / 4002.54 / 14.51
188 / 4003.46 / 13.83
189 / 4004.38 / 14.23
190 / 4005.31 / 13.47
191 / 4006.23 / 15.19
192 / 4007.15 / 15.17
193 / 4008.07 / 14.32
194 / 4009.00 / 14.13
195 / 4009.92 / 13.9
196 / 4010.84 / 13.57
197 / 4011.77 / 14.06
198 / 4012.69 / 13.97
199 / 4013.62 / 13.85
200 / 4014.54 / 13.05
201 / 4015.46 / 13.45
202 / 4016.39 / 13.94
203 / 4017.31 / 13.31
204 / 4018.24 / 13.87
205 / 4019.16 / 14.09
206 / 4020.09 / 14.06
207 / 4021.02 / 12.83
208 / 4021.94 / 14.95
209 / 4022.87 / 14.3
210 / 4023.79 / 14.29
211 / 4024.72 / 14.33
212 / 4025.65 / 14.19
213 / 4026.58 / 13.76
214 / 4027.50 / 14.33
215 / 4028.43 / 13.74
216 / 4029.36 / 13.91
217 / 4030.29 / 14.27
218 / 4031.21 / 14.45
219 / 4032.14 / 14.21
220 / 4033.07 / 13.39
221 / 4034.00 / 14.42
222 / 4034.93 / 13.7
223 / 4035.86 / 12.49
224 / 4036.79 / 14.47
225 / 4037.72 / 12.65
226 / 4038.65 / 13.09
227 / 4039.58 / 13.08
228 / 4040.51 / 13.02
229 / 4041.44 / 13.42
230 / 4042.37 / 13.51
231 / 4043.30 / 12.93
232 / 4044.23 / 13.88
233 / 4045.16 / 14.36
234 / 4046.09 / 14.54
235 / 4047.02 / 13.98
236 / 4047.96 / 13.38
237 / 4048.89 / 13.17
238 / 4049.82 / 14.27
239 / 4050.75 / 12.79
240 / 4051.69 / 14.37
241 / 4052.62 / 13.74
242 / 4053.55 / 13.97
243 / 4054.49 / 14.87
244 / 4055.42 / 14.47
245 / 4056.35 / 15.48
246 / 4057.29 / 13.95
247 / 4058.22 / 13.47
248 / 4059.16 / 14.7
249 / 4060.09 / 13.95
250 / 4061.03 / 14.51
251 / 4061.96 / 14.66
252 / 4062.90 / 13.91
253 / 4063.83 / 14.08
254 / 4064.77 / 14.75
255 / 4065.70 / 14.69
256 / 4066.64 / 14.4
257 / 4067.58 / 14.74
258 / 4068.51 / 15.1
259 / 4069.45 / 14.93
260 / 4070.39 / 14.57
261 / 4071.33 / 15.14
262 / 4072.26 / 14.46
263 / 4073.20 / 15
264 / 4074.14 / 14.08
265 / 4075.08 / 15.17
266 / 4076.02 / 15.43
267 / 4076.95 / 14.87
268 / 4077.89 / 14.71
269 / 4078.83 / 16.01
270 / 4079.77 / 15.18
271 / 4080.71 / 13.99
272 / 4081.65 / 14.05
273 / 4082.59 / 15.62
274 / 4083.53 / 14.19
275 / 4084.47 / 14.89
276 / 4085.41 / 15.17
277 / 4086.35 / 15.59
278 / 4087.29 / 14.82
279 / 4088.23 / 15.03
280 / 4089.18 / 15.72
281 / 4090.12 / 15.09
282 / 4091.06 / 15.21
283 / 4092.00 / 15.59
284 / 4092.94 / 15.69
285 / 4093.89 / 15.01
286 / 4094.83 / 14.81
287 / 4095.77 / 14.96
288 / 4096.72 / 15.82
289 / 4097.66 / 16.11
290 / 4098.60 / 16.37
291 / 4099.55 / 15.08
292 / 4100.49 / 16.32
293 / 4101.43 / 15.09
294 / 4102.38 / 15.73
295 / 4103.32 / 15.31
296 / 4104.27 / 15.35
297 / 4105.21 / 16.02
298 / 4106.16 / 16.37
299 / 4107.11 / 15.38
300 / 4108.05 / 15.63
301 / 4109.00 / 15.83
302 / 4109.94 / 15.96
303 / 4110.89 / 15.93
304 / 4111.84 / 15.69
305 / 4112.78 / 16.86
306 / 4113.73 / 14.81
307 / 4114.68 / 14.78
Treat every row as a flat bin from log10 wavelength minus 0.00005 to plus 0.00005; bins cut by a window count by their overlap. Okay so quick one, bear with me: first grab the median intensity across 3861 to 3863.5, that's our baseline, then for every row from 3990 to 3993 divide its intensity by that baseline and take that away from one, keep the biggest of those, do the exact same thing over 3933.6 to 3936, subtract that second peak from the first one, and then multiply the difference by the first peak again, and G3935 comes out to 0.020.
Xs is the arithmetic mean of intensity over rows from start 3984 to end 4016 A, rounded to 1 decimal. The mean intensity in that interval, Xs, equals 13.9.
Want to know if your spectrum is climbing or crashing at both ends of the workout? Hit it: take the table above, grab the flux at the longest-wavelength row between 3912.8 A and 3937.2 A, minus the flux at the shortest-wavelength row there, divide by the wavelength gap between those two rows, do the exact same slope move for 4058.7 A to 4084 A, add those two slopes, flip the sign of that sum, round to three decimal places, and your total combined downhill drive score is 0.012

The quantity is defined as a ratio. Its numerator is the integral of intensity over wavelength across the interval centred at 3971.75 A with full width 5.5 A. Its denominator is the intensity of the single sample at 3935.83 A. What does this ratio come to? 5.6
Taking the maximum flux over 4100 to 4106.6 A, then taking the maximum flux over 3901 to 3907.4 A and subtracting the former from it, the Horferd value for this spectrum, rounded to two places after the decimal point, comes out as -0.20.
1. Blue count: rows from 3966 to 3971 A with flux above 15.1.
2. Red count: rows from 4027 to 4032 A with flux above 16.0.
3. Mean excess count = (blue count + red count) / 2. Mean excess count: 2.5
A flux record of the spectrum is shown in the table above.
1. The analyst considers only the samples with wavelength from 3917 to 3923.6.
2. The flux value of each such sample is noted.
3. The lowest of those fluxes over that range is 14.68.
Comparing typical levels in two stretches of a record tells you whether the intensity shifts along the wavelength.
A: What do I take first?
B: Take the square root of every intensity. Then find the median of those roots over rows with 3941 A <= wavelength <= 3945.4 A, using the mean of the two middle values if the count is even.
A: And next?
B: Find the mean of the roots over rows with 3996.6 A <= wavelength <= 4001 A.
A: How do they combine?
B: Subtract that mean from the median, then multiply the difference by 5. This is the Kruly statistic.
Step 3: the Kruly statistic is 1.5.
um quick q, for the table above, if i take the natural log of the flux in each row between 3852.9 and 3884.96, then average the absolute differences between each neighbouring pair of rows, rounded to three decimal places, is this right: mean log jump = 0.046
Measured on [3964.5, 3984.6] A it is 0.040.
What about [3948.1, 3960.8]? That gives 0.032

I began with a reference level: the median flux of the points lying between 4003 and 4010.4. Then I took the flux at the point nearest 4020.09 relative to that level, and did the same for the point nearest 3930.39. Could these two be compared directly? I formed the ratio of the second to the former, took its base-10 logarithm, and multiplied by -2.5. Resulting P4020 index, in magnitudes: -0.12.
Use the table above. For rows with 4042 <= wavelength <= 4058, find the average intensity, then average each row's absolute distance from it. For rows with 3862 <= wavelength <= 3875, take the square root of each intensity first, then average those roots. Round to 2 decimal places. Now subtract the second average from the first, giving -3.64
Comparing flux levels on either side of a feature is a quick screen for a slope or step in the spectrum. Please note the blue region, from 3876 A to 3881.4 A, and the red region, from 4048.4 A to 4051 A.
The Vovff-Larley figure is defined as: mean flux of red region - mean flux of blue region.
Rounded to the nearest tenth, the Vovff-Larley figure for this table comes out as -3.0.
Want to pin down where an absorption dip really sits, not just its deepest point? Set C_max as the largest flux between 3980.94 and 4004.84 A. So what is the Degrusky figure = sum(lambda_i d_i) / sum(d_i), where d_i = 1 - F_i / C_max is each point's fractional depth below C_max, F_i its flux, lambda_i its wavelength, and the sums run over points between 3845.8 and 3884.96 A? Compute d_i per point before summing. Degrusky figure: 3863.8 A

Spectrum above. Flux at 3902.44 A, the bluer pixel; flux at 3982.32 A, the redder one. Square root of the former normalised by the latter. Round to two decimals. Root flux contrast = 1.03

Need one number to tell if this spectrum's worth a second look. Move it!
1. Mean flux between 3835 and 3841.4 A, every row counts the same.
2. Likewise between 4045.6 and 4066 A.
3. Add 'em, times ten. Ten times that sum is 309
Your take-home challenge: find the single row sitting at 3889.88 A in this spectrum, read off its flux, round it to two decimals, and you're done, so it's 16.17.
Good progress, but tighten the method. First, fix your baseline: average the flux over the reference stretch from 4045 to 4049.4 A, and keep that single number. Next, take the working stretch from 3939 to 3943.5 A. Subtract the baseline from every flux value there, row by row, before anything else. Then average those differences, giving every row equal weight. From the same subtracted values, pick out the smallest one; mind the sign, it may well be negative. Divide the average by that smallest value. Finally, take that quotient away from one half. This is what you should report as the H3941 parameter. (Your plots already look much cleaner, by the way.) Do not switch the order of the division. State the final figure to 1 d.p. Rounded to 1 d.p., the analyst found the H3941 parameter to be -1.9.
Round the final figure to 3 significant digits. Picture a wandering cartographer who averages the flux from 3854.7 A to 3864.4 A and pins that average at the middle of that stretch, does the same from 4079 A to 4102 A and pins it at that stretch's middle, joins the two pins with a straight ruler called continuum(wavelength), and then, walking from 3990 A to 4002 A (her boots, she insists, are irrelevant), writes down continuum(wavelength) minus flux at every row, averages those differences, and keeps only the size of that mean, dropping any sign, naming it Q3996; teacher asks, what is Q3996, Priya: 2.54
